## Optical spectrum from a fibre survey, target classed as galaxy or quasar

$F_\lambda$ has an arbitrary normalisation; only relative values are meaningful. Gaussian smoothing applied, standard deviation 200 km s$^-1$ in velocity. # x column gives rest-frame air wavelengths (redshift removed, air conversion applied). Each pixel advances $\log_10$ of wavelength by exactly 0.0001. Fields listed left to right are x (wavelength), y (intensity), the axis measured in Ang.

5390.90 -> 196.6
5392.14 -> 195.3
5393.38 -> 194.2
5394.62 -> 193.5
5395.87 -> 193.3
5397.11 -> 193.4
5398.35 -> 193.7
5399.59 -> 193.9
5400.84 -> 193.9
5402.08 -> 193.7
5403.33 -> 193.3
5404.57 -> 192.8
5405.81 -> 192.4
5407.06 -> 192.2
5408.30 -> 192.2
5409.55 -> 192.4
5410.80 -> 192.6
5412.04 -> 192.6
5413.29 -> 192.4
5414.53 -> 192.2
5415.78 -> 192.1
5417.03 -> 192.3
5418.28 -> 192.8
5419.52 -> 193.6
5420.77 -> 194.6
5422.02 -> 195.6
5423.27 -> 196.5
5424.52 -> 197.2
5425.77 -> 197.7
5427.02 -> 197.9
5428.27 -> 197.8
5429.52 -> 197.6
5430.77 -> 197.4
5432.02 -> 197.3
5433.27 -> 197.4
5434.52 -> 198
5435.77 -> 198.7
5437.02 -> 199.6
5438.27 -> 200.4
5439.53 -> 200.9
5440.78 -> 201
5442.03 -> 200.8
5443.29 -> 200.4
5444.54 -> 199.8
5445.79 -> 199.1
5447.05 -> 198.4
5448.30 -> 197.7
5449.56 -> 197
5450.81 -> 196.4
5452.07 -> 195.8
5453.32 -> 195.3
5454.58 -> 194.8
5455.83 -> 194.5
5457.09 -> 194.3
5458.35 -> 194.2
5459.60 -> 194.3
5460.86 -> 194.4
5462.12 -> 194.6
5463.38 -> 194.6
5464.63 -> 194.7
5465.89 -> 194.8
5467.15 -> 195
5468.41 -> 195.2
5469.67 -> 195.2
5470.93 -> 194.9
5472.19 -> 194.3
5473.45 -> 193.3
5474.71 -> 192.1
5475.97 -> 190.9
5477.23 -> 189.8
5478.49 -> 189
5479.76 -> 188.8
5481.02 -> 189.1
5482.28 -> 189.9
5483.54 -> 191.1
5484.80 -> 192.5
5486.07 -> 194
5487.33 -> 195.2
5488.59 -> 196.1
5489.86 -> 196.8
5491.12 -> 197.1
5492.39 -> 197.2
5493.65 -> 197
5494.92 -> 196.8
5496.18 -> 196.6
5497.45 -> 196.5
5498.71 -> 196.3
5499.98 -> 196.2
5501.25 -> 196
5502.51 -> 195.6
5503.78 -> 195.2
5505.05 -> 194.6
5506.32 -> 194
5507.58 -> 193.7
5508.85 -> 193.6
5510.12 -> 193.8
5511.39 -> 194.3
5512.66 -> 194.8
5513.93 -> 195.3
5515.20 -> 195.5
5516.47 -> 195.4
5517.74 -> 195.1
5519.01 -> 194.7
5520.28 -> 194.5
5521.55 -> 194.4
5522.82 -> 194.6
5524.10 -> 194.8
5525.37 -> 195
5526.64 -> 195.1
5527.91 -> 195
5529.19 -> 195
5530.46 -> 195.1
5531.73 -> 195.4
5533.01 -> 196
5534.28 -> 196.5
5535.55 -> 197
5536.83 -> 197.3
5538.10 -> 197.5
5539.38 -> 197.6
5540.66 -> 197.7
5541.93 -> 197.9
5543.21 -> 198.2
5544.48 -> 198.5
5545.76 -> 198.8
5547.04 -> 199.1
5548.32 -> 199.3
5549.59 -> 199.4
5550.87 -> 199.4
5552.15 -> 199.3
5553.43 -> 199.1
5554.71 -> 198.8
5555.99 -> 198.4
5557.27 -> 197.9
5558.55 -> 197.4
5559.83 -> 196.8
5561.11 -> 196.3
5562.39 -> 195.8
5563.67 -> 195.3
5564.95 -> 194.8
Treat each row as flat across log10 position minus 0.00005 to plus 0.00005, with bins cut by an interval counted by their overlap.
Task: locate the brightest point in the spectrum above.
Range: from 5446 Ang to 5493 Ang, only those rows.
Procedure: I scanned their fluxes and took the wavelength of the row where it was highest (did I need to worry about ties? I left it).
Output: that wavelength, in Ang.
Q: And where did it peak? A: 5447.05 Ang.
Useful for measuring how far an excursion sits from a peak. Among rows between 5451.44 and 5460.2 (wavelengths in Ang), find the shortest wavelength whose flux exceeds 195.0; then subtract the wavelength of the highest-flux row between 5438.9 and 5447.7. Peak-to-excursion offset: 11.3 Ang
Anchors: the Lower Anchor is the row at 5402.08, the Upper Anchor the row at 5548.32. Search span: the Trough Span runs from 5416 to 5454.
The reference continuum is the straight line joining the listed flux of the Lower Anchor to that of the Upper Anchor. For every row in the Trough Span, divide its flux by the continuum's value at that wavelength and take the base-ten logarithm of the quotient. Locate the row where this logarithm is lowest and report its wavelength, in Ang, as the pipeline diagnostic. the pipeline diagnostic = 5417.03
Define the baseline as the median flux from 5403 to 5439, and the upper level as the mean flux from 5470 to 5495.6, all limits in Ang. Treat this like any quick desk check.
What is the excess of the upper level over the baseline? -1.3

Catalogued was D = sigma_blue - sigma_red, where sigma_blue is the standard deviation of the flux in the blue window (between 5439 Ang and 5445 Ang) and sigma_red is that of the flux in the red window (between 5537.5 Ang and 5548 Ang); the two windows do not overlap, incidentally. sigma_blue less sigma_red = -0.1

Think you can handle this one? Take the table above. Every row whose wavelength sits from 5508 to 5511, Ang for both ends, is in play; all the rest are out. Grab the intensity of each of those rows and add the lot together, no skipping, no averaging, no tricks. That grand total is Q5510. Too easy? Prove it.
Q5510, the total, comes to 387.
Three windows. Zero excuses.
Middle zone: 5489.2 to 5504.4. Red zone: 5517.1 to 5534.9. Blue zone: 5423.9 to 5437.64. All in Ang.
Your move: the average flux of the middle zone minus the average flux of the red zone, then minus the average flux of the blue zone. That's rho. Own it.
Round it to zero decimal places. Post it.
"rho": -197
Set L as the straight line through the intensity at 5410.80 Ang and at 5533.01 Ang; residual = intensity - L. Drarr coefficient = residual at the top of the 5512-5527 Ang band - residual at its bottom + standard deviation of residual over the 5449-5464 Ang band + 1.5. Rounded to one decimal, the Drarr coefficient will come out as 2.4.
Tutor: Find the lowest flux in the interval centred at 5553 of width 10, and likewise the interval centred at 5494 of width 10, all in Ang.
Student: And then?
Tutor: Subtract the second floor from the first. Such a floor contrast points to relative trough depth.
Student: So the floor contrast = 1.6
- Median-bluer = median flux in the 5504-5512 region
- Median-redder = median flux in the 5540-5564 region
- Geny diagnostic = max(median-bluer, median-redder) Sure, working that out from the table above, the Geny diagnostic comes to 198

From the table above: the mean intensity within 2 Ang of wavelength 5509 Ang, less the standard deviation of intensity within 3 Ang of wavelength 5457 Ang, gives 193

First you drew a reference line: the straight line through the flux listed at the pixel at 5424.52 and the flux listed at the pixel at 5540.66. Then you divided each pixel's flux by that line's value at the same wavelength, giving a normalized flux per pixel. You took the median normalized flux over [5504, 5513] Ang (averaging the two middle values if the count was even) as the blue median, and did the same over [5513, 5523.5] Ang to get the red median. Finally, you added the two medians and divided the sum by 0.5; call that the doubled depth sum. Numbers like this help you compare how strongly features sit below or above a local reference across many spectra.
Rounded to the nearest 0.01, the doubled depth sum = 3.94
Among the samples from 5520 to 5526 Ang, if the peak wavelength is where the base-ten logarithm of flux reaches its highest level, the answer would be 5525.37 Ang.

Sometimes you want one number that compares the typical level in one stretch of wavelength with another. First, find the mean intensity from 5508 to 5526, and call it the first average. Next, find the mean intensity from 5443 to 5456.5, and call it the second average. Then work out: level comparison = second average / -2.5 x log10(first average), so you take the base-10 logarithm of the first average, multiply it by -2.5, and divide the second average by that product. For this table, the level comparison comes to -34.5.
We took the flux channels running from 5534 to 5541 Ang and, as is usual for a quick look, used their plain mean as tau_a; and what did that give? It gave 197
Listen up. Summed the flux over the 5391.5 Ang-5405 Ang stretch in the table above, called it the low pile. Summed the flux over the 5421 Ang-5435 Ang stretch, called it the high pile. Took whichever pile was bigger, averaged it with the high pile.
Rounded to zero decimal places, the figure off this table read 2170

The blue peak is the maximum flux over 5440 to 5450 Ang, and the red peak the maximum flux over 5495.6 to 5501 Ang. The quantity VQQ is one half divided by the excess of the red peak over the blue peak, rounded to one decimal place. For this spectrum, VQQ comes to -0.1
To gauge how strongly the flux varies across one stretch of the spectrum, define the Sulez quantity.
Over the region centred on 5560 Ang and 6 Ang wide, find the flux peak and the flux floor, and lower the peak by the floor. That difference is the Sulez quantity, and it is 2.1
